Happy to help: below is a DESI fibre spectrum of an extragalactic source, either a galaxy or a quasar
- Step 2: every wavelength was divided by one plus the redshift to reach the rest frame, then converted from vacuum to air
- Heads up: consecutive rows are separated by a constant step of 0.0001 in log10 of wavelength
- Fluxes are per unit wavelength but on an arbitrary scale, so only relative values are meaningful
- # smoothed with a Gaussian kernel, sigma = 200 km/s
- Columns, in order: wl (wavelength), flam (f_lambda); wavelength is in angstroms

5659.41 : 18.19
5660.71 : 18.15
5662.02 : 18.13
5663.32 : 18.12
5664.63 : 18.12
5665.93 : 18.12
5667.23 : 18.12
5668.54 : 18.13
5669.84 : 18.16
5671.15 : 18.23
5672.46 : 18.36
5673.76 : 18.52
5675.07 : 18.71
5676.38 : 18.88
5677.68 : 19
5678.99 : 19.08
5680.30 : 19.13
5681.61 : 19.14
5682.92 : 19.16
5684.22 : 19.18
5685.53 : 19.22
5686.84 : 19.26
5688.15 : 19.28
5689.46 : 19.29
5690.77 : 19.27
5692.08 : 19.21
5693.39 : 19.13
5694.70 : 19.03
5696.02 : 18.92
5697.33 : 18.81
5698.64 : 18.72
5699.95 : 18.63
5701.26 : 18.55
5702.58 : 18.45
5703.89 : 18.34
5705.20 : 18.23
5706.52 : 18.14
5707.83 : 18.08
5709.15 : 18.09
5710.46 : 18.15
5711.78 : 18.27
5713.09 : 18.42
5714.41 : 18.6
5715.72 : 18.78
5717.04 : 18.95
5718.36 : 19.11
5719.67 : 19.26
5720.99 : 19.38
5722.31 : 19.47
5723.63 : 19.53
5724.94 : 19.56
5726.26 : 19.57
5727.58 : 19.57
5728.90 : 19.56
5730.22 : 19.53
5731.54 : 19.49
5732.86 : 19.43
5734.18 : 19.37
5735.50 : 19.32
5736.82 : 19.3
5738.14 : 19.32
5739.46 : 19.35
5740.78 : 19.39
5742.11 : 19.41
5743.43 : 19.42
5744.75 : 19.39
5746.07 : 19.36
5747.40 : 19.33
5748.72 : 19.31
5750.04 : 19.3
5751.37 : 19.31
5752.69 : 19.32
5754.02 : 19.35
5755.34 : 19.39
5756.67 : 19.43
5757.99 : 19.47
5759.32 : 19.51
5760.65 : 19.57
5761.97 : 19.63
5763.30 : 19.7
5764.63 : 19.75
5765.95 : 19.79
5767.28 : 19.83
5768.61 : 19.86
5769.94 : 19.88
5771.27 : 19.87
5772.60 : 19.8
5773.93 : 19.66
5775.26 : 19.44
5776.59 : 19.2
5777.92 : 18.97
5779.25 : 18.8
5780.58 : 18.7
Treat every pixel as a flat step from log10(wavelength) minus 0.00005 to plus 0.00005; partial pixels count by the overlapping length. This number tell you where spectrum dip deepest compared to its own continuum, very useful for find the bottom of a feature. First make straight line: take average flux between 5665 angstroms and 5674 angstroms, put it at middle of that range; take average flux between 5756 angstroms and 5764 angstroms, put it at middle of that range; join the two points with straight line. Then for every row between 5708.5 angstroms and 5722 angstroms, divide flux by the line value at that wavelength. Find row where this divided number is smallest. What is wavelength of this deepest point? 5709.15 angstroms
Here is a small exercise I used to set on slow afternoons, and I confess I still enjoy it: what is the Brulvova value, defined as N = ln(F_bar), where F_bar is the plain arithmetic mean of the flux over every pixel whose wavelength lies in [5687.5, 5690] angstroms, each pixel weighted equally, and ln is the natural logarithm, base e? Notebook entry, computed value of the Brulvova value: 2.959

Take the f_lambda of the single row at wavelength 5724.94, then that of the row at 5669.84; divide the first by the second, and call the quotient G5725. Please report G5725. 1.08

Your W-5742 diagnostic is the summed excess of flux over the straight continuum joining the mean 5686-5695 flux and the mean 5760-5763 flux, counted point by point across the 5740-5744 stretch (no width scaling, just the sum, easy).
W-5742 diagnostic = -0.3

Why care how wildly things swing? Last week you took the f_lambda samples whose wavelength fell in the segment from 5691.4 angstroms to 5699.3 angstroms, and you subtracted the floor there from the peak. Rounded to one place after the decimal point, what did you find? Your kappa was 0.5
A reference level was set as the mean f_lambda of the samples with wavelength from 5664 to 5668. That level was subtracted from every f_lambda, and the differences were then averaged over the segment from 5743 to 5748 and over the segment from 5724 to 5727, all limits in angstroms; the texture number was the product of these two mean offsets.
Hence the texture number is 1.8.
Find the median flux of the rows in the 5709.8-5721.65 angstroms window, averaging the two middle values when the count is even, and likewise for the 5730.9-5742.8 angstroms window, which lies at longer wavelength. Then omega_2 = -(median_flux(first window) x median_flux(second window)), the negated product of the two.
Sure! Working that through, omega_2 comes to -364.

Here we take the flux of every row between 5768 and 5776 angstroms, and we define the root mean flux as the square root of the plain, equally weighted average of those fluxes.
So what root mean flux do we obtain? 4.44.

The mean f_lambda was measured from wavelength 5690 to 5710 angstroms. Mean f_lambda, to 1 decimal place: 18.6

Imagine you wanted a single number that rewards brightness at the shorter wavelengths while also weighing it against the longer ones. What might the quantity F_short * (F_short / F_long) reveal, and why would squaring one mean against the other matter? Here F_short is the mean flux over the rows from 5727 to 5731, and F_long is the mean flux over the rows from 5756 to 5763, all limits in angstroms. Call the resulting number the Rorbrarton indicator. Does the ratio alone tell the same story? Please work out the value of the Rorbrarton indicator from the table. 19.6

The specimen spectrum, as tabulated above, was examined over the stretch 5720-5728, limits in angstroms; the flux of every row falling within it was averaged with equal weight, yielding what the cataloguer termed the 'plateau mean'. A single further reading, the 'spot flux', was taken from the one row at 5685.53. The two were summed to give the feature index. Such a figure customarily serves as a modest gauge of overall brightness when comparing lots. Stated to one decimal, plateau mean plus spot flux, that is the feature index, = 38.7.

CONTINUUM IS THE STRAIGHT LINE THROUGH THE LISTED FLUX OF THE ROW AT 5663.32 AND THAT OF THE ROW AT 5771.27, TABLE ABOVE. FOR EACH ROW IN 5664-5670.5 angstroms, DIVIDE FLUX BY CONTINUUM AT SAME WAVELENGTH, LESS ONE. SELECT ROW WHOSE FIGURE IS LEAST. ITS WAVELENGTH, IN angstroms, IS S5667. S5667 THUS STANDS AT 5668.54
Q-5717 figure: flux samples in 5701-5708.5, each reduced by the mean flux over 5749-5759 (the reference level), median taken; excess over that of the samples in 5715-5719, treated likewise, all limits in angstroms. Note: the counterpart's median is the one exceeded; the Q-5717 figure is -0.7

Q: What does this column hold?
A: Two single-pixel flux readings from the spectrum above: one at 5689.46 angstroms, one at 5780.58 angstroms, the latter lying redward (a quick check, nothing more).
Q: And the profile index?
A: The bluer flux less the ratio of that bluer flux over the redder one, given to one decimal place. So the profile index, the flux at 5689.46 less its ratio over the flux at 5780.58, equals 18.3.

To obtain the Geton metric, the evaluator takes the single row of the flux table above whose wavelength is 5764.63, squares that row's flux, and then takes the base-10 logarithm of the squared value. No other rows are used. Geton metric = 2.59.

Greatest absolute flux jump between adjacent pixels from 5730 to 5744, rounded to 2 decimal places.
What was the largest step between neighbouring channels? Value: 0.06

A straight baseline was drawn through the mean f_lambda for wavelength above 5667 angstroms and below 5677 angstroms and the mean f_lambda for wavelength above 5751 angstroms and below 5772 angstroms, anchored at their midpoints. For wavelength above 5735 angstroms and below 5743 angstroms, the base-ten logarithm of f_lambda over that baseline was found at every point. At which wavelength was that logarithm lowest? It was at 5736.82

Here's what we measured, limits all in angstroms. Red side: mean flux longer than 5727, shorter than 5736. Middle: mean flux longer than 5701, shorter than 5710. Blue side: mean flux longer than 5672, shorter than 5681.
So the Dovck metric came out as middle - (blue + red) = -20.0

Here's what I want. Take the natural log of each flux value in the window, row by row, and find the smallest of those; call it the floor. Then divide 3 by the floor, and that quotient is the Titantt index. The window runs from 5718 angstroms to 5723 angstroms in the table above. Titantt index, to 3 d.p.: 1.017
